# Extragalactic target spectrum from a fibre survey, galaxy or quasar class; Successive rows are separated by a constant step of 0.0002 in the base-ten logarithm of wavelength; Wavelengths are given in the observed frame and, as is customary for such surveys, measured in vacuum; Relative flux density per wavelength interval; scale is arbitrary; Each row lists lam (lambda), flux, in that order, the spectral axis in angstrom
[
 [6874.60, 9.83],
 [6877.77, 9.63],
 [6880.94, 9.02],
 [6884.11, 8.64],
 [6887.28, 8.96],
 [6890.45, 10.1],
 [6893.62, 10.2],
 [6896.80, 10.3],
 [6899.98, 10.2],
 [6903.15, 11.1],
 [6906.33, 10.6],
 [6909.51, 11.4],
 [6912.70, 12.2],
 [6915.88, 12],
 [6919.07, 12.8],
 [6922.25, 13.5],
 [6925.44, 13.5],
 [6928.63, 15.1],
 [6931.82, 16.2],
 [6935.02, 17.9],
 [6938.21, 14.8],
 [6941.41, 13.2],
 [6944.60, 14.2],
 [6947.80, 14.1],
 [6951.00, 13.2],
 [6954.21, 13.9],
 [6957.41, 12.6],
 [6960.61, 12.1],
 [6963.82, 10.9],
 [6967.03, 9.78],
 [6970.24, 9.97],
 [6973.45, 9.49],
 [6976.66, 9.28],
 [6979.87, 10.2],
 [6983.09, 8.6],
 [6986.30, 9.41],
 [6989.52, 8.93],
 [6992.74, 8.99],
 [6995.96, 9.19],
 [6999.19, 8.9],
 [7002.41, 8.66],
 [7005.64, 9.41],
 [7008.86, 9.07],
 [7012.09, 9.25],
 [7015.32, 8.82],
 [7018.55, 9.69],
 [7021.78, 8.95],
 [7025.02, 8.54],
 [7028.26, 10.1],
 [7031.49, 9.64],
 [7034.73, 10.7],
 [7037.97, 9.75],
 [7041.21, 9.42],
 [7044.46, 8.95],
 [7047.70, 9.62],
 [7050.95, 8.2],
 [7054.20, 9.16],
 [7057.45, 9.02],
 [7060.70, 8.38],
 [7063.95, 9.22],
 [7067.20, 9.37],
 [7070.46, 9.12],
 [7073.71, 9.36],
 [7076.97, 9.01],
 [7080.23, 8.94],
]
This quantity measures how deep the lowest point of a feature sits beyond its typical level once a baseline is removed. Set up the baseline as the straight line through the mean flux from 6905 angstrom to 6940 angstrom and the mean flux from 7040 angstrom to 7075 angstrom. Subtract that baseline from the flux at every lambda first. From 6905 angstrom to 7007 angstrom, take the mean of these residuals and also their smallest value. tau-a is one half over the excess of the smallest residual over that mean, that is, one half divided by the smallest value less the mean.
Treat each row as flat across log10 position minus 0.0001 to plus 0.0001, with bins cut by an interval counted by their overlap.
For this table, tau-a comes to -0.18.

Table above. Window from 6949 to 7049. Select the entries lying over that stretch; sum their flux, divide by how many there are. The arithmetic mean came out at 9.9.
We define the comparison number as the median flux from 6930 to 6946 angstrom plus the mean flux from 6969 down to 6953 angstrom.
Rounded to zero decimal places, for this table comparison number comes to 27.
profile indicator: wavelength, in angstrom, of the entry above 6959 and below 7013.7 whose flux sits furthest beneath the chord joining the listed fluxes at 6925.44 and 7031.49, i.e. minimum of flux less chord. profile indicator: 6983.09 angstrom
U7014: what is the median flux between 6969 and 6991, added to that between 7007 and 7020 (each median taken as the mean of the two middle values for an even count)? 18.6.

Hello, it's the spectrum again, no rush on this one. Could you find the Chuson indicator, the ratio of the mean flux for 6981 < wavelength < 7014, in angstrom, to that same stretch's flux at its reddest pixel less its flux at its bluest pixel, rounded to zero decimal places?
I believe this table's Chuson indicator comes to 14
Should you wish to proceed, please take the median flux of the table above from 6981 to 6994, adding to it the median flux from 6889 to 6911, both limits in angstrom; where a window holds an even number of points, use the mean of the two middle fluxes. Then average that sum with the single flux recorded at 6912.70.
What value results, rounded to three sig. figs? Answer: 15.7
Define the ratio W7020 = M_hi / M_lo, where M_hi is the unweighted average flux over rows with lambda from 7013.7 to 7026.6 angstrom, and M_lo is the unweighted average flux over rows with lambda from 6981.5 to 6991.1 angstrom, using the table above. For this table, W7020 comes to 1.0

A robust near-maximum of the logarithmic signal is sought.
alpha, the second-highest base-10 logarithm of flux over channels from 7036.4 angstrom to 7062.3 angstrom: 0.98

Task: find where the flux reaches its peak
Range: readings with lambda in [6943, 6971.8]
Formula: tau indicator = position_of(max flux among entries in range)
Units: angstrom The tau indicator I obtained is 6944.60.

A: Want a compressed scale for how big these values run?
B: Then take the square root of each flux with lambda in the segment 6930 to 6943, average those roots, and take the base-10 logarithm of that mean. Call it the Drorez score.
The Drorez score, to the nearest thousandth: 0.595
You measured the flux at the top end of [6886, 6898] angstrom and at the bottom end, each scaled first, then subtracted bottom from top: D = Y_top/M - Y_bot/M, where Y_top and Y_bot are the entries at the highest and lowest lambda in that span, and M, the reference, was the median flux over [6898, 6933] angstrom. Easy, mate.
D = 0.11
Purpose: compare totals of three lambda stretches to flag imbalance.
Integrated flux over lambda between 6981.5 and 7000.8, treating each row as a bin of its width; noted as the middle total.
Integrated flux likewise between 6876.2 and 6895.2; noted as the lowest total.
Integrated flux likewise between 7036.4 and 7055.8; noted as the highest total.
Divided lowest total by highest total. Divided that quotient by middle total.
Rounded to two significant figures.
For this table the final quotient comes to 0.0058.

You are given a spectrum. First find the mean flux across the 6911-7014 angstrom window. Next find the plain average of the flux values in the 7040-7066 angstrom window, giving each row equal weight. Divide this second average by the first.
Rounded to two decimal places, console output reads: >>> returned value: 0.78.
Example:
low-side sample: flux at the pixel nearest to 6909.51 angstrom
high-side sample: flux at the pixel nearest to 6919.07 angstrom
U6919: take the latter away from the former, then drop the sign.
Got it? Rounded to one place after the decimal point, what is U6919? 1.4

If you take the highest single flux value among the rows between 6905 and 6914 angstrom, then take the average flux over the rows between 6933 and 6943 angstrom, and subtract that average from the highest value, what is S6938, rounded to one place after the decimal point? -3.1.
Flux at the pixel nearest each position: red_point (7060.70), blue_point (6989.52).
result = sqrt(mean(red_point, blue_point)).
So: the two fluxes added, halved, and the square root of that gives 2.94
